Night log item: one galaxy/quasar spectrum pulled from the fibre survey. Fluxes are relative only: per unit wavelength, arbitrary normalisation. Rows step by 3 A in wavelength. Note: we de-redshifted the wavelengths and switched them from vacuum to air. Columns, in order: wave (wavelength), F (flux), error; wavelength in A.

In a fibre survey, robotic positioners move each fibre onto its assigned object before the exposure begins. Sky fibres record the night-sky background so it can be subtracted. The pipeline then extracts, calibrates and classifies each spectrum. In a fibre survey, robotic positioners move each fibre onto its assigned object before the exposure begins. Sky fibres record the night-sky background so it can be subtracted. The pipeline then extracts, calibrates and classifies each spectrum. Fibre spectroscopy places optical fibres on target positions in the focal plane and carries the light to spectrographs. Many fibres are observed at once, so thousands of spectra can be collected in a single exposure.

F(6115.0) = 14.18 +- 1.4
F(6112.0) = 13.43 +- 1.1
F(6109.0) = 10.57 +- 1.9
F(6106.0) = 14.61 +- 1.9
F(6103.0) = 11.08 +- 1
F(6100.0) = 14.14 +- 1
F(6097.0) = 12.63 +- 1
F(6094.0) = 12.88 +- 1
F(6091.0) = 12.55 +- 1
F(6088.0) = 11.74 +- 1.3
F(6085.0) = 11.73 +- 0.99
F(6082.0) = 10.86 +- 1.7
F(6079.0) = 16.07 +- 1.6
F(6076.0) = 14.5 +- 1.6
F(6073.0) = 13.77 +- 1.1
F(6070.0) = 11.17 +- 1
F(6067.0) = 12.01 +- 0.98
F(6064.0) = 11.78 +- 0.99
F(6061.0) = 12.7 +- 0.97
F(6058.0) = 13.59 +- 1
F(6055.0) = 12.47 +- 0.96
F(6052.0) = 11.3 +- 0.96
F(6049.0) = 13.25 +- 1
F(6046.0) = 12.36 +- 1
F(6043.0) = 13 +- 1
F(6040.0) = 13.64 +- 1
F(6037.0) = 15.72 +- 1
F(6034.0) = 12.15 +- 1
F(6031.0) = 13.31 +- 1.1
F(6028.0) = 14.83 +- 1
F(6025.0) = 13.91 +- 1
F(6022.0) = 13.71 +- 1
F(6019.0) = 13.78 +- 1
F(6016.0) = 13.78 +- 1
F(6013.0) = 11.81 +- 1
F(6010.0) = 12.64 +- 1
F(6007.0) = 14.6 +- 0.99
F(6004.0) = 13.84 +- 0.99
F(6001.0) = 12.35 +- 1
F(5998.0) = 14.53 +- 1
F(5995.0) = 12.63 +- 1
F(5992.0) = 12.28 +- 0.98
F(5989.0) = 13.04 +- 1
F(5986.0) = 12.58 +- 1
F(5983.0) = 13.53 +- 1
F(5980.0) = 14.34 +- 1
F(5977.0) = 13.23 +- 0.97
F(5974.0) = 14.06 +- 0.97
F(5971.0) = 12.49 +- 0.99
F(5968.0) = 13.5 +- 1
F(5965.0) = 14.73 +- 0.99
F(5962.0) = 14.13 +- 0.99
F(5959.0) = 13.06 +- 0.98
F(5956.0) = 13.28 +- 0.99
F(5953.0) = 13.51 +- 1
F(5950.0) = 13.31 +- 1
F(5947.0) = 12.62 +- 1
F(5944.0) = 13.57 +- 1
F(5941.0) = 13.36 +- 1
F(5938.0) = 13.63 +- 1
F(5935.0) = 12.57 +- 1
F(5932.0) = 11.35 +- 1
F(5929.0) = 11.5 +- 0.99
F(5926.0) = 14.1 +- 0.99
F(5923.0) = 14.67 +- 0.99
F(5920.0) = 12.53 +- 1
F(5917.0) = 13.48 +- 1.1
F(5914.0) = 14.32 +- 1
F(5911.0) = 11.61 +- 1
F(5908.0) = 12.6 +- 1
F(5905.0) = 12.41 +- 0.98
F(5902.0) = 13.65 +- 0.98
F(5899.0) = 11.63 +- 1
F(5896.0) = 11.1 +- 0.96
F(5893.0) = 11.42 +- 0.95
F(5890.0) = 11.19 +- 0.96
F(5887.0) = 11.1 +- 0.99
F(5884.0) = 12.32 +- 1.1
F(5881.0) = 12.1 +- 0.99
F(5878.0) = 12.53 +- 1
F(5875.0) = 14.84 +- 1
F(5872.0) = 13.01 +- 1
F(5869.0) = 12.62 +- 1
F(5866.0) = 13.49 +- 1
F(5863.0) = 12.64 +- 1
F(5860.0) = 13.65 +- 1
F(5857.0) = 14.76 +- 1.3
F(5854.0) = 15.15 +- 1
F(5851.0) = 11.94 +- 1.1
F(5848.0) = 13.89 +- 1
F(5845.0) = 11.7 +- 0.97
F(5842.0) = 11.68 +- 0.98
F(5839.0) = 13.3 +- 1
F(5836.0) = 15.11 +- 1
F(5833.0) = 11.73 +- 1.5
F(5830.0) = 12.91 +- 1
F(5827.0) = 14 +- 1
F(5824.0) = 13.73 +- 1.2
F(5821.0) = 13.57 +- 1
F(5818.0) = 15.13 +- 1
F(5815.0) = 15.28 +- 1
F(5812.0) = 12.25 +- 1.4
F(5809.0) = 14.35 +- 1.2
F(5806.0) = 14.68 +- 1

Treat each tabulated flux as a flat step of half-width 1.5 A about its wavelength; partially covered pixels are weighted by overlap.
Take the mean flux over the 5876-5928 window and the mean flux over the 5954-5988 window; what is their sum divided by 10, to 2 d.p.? 2.61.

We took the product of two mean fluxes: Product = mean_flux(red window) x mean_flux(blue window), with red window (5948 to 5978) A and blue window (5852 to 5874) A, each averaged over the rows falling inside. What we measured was 184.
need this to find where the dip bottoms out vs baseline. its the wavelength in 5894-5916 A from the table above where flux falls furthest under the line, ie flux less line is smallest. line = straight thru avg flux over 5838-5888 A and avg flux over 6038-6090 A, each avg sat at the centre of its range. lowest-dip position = 5896.0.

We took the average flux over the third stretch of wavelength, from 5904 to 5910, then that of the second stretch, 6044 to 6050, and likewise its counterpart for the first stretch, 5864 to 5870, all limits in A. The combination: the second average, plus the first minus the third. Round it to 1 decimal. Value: 13.4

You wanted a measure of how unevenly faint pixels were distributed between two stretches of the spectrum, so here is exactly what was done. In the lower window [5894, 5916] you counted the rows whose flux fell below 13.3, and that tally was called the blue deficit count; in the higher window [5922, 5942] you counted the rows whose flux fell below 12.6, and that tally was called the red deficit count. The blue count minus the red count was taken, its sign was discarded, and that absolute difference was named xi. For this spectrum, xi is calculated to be 2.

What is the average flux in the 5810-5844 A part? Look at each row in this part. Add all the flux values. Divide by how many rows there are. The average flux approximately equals 13.5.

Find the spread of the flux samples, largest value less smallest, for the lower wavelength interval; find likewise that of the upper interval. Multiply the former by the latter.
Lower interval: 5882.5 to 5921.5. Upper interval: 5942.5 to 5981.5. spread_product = 7.2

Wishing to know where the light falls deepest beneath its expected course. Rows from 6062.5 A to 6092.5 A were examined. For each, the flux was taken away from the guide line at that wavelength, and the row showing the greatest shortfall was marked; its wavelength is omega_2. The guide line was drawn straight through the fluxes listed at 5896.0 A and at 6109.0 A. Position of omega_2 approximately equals 6082.0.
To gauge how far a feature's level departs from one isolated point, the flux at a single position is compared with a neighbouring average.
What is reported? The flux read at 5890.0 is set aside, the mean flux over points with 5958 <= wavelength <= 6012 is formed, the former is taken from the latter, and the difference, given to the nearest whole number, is 2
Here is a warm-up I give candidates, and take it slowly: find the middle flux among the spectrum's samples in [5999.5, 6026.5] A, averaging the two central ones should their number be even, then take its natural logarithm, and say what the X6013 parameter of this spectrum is 2.62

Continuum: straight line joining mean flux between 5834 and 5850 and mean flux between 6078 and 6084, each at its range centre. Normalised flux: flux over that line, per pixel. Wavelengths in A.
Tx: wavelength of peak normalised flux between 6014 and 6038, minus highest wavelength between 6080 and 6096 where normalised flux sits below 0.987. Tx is -57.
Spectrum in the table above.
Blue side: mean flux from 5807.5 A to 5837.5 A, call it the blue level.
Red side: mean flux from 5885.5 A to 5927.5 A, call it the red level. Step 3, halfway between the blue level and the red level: 13.2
